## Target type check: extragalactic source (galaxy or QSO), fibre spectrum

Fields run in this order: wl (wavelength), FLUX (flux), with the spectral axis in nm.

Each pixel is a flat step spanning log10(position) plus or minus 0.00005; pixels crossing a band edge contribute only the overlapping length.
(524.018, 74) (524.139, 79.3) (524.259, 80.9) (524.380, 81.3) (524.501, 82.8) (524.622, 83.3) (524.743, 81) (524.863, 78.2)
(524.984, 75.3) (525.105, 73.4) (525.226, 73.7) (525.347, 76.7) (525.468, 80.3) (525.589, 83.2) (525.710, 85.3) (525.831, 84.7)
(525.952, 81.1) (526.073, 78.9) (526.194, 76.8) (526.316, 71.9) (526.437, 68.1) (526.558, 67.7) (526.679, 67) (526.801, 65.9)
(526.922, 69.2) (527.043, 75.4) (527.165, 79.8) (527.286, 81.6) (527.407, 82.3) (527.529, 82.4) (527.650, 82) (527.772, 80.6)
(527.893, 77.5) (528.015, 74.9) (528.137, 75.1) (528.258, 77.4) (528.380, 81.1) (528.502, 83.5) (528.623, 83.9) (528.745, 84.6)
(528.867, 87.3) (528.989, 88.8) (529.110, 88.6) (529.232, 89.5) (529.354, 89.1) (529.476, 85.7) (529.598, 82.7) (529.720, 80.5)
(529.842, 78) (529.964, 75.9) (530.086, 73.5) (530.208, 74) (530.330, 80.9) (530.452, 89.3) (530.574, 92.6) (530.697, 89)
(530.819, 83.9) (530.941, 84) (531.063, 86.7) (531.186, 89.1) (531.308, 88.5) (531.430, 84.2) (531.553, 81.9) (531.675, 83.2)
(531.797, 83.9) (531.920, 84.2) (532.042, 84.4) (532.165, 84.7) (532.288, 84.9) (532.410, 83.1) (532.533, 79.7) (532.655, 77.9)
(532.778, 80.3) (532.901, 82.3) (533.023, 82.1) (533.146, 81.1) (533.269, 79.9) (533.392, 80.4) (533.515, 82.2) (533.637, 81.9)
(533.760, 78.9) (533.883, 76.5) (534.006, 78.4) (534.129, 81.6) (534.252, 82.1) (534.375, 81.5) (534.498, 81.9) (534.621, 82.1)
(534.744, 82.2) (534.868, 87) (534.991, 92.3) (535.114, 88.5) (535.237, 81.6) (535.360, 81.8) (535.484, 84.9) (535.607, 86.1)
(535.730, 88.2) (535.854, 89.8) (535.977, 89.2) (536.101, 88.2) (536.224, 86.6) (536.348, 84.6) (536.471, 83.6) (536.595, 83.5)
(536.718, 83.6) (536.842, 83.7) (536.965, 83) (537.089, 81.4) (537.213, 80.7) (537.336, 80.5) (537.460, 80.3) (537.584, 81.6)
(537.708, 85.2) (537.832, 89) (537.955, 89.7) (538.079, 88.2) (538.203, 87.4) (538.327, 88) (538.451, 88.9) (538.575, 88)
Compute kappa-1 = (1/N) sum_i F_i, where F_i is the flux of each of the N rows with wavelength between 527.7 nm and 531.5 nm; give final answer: 83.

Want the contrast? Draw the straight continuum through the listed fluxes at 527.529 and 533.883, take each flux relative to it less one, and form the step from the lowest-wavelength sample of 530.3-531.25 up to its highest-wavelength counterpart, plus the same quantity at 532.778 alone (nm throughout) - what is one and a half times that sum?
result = 0.22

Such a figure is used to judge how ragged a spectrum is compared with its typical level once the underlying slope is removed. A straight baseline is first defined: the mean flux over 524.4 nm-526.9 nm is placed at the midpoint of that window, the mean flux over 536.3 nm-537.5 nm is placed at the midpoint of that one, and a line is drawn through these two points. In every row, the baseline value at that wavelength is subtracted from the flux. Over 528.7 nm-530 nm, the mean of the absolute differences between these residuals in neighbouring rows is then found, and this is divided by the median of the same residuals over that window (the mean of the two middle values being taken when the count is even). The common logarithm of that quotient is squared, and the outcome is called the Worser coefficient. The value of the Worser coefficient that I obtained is 0.32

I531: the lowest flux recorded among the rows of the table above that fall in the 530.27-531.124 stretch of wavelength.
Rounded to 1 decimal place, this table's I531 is 80.9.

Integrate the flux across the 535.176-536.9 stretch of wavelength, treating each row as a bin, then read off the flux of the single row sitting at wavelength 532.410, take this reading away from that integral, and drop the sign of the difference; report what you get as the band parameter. 64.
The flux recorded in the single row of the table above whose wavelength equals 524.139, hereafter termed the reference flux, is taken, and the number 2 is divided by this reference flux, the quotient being 0.0252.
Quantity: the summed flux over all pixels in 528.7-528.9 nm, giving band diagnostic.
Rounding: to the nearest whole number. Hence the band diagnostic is 172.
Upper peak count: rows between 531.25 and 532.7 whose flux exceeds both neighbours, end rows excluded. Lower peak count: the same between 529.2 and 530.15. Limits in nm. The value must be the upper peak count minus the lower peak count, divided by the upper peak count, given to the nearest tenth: 1.0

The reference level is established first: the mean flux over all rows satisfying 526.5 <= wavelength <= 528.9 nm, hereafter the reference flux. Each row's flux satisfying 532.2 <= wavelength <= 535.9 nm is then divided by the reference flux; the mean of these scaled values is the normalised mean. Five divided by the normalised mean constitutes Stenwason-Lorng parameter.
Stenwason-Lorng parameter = 4.71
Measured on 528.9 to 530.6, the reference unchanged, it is 4.67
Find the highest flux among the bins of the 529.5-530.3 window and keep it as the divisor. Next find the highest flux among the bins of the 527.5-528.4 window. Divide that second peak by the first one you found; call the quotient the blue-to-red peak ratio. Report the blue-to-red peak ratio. 1.00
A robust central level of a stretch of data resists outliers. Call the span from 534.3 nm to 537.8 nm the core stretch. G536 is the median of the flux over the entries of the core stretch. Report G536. 83.6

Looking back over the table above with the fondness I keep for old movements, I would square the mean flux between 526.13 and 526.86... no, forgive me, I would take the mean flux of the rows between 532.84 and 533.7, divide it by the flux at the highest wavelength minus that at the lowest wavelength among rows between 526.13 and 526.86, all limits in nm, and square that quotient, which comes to 56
